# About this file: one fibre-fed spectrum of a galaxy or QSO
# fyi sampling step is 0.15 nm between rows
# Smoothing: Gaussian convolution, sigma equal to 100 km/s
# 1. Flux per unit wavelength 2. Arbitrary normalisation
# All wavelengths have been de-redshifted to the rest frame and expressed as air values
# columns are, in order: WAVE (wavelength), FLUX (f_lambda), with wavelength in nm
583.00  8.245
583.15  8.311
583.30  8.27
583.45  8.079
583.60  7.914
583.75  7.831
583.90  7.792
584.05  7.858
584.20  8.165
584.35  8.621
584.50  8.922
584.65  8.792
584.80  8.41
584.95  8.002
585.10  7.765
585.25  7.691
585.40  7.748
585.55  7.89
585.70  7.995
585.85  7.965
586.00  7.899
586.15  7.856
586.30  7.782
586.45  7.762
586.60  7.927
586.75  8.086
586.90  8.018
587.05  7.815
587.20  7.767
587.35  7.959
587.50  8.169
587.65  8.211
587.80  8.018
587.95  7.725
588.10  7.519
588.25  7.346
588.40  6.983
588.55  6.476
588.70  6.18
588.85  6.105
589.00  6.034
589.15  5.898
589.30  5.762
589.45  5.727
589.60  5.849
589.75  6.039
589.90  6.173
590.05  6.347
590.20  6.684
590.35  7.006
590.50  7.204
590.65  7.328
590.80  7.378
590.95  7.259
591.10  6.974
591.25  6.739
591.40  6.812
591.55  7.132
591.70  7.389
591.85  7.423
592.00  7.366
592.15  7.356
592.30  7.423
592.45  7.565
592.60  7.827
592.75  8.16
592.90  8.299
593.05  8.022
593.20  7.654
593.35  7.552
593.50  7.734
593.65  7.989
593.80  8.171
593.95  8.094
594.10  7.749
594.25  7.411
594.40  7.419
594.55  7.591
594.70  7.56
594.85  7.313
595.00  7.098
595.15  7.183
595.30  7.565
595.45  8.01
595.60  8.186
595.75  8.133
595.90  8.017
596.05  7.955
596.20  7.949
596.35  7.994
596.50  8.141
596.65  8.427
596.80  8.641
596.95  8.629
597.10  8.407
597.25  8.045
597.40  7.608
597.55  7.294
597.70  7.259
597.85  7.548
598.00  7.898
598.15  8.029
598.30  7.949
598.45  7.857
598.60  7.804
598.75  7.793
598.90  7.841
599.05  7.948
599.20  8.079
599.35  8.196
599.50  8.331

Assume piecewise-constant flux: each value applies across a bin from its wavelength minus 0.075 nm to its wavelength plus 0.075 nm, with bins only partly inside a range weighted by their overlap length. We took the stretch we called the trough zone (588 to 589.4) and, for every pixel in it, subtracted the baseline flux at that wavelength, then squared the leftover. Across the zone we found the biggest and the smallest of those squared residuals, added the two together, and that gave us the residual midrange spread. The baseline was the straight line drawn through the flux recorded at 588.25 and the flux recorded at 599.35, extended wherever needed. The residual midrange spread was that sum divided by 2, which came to 1.4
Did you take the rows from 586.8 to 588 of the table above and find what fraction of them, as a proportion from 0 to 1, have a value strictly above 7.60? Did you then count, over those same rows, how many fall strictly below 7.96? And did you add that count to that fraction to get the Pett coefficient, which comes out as 5.0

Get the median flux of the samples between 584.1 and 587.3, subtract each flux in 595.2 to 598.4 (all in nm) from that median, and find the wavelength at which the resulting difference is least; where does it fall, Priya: 596.80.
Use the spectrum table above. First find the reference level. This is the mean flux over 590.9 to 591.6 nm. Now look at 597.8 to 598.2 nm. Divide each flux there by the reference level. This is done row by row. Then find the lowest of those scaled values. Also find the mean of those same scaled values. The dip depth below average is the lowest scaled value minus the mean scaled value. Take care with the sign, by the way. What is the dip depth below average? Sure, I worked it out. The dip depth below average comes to -0.040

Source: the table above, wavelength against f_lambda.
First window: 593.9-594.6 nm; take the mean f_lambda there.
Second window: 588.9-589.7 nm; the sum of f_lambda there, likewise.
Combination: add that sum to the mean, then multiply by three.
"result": 111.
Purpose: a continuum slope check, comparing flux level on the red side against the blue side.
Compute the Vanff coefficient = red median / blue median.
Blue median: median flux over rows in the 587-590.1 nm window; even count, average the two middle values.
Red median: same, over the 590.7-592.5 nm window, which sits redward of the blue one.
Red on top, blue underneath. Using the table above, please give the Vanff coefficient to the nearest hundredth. 1.14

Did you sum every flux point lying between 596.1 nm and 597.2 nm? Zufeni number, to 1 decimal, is 58.2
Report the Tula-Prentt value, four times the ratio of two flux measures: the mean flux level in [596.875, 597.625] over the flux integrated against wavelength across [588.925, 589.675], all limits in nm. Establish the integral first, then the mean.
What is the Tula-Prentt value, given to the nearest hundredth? 7.29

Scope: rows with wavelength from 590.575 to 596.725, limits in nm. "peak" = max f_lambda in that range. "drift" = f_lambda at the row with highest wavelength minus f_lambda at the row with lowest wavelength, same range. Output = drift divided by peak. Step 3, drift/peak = 0.13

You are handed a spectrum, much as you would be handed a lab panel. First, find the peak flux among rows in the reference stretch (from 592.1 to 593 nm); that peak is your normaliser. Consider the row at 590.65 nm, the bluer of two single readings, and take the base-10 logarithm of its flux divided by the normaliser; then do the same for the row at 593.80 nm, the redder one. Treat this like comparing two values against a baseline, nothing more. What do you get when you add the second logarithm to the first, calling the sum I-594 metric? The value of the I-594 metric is -0.061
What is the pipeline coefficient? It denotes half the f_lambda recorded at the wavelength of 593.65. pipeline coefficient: 3.99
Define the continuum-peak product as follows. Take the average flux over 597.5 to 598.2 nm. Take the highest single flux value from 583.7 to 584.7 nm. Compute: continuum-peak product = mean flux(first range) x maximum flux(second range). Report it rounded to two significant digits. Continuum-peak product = 68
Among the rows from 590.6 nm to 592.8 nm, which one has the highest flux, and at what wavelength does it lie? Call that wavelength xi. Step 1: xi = 592.75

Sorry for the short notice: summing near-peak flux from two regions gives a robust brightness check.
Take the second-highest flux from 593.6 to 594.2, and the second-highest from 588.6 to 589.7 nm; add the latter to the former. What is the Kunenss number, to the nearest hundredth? 14.20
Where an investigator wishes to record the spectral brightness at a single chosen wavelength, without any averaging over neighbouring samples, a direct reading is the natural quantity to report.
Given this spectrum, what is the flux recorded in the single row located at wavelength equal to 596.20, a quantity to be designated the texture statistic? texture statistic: 7.949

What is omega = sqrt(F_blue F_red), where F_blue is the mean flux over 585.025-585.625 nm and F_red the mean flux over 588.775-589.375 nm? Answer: 6.80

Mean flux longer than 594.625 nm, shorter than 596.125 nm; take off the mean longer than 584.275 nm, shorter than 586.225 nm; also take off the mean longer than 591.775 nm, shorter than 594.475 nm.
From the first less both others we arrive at -8.2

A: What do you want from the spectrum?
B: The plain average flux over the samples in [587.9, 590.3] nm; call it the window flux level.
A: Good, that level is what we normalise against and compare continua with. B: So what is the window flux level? 6.4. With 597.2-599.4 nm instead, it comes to 7.8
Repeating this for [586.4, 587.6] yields 7.9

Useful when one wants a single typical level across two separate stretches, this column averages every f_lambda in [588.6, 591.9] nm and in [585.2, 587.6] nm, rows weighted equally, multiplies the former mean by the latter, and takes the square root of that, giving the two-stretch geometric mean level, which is 7.22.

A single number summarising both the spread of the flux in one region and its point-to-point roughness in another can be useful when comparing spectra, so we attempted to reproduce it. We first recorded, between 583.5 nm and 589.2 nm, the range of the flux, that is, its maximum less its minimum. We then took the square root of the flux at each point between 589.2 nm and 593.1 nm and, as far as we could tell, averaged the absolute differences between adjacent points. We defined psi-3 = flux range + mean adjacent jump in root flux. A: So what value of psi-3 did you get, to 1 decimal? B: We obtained 3.1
